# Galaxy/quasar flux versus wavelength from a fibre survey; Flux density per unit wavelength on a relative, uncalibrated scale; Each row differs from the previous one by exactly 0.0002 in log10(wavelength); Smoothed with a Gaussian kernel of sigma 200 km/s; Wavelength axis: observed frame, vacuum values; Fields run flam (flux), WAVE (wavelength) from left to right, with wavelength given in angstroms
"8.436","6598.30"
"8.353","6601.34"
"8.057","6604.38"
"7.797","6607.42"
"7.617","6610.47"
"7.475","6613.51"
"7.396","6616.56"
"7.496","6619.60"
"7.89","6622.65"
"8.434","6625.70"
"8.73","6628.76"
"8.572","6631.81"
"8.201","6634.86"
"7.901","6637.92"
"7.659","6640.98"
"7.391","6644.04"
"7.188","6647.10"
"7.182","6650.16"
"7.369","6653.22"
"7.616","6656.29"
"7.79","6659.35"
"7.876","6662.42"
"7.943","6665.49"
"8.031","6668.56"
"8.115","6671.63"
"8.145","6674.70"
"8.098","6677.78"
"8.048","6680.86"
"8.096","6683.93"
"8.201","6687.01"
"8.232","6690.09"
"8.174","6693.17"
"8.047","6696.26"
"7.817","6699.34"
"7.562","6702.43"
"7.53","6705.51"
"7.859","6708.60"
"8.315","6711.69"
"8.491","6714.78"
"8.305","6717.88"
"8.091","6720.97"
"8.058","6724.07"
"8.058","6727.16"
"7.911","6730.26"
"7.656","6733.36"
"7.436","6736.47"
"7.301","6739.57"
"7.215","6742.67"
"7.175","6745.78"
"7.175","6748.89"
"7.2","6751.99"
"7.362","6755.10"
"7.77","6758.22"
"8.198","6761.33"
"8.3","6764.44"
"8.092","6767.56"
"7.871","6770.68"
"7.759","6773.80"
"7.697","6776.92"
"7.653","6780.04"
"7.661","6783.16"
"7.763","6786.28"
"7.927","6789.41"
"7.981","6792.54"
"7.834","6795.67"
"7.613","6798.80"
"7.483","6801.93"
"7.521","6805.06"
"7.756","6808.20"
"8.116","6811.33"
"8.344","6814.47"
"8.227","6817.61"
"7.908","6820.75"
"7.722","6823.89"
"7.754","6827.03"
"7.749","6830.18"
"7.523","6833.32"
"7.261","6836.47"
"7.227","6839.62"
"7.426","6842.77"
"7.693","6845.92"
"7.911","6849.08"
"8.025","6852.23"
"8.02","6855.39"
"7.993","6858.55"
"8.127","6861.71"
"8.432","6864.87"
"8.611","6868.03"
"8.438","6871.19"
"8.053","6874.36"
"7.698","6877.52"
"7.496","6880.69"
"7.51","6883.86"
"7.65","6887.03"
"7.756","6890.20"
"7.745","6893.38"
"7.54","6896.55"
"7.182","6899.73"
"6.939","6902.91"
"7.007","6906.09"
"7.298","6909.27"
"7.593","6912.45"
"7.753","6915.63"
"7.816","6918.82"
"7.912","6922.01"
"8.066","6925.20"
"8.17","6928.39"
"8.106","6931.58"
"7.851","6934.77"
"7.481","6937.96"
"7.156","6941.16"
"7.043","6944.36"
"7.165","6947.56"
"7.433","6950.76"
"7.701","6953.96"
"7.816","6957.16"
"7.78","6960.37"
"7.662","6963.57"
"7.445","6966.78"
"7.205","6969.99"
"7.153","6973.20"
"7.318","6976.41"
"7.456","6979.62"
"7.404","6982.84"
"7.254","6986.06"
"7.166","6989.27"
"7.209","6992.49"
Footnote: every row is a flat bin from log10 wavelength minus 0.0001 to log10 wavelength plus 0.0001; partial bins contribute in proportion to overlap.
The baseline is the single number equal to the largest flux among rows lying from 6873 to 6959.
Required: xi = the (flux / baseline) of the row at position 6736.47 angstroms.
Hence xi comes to 0.910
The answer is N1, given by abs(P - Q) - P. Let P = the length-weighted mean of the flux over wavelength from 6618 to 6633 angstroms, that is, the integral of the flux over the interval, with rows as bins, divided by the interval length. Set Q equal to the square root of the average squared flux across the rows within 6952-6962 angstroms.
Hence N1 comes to -7.8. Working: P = 8.2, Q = 7.77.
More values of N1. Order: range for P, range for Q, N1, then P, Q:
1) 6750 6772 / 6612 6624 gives -7.6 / 7.8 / 7.57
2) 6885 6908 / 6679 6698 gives -6.7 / 7.4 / 8.13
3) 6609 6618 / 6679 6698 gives -6.9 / 7.5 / 8.13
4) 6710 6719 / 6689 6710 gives -7.9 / 8.4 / 7.89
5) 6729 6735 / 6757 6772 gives -7.5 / 7.8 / 8.05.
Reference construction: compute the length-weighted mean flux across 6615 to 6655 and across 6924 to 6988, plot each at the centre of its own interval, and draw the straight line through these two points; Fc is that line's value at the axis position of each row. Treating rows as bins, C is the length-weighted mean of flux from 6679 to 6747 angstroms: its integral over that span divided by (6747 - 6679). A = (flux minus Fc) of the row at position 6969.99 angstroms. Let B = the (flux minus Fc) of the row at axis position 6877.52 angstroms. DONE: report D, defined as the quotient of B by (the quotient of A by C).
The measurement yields -3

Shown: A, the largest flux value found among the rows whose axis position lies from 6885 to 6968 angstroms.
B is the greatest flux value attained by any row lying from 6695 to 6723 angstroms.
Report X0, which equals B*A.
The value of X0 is 69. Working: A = 8.17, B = 8.491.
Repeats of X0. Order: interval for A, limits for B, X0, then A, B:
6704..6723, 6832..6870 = 73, 8.491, 8.611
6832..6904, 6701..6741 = 73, 8.611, 8.491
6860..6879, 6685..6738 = 73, 8.611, 8.491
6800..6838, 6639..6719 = 71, 8.344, 8.491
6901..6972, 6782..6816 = 68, 8.17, 8.344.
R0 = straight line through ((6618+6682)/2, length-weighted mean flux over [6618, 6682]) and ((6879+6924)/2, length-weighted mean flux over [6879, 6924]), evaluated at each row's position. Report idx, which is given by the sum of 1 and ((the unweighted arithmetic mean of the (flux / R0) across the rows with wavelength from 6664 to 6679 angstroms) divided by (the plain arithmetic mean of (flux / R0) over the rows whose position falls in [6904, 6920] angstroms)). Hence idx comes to 2.03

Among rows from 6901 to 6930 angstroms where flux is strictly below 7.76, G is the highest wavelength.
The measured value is 6915.63 angstroms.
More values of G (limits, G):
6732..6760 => 6755.10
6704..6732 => 6705.51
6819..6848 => 6845.92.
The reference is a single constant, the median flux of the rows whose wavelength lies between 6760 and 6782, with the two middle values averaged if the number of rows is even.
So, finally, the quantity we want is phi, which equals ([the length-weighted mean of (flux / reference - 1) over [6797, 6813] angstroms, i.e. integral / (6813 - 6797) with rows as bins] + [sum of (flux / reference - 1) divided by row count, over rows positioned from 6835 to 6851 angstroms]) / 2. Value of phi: -0.034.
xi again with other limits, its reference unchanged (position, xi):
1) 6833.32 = 0.921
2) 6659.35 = 0.953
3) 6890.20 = 0.949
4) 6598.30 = 1.033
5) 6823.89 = 0.945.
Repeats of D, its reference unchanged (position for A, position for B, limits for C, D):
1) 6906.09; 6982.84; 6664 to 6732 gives 1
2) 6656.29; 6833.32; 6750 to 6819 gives 5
